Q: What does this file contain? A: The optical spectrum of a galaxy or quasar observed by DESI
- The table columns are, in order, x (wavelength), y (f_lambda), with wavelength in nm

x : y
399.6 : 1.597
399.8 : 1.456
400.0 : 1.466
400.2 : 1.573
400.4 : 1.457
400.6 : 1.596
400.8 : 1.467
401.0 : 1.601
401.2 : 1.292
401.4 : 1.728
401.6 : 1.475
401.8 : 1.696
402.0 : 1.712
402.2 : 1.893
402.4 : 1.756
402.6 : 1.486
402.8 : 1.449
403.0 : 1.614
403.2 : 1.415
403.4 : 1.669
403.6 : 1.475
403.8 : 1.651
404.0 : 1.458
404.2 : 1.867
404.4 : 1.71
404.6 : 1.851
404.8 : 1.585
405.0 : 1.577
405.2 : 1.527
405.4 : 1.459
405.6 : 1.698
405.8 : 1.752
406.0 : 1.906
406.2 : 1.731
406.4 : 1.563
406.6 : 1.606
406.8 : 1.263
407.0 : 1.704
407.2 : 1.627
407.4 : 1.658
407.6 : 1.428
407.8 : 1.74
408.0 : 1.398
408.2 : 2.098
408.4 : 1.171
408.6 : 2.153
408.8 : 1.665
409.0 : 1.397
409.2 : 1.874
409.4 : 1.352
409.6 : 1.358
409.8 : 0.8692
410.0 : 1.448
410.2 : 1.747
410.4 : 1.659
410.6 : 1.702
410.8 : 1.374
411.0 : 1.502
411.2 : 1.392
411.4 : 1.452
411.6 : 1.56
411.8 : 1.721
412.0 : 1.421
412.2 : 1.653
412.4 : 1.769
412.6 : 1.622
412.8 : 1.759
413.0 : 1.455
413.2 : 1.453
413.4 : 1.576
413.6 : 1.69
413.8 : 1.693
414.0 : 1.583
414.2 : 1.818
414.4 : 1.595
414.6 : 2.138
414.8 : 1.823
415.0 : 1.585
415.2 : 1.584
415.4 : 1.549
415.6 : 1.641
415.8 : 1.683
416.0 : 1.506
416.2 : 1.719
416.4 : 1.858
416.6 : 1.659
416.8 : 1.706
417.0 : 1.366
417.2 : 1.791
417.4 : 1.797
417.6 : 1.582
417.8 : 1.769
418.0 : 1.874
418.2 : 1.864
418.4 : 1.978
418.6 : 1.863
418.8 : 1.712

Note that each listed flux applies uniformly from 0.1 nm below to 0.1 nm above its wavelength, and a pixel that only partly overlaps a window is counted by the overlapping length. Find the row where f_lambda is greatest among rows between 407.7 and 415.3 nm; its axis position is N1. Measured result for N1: 408.6 nm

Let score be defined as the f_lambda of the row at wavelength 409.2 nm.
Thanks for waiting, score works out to 1.874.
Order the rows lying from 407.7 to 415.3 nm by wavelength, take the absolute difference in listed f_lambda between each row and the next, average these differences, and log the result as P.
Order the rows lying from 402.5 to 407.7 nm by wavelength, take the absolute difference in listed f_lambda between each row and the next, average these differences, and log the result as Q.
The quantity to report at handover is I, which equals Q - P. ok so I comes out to -0.11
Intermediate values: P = 0.28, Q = 0.171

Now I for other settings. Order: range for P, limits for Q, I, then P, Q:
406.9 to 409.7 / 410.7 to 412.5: -0.26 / 0.41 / 0.152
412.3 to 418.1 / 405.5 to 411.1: 0.15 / 0.17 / 0.322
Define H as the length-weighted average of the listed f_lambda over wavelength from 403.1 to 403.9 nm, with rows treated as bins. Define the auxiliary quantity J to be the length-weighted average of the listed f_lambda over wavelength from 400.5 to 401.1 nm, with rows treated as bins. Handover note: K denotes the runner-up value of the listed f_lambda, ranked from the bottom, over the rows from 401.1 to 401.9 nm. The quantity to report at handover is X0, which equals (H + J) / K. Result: 2.11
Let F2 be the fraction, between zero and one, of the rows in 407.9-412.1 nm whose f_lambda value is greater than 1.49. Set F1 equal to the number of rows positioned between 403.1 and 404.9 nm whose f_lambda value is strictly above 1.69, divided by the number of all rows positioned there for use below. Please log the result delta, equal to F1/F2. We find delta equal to 0.70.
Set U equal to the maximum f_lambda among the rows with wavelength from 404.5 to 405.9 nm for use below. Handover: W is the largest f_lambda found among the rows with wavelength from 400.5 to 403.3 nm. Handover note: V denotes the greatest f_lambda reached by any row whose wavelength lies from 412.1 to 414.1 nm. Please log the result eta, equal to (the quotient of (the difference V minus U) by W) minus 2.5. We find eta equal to -2.54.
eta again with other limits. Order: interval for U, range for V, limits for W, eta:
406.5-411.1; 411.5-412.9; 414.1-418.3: -2.68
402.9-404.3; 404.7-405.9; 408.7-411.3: -2.56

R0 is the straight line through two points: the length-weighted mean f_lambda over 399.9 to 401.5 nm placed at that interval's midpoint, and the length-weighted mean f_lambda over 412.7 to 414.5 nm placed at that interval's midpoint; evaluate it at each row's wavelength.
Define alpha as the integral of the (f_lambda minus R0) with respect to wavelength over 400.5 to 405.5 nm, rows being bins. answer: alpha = 0.30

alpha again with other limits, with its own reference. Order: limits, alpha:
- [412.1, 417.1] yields 0.13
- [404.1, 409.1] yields 0.38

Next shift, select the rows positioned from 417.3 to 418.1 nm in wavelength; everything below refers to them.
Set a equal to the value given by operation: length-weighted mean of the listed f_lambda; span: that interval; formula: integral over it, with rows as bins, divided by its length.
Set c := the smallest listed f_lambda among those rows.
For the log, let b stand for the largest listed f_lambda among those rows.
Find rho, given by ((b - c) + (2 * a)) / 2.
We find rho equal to 1.90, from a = 1.76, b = 1.874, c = 1.582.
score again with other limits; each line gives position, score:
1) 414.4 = 1.595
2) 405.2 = 1.527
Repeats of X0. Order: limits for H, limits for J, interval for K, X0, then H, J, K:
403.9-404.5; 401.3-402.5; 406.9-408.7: 2.42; 1.68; 1.71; 1.398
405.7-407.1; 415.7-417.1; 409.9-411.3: 2.36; 1.65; 1.64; 1.392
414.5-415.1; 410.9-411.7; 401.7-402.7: 1.96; 1.85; 1.48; 1.696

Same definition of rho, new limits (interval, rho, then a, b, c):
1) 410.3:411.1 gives 1.72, 1.56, 1.702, 1.374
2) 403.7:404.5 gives 1.88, 1.67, 1.867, 1.458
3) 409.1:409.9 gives 1.87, 1.36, 1.874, 0.8692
